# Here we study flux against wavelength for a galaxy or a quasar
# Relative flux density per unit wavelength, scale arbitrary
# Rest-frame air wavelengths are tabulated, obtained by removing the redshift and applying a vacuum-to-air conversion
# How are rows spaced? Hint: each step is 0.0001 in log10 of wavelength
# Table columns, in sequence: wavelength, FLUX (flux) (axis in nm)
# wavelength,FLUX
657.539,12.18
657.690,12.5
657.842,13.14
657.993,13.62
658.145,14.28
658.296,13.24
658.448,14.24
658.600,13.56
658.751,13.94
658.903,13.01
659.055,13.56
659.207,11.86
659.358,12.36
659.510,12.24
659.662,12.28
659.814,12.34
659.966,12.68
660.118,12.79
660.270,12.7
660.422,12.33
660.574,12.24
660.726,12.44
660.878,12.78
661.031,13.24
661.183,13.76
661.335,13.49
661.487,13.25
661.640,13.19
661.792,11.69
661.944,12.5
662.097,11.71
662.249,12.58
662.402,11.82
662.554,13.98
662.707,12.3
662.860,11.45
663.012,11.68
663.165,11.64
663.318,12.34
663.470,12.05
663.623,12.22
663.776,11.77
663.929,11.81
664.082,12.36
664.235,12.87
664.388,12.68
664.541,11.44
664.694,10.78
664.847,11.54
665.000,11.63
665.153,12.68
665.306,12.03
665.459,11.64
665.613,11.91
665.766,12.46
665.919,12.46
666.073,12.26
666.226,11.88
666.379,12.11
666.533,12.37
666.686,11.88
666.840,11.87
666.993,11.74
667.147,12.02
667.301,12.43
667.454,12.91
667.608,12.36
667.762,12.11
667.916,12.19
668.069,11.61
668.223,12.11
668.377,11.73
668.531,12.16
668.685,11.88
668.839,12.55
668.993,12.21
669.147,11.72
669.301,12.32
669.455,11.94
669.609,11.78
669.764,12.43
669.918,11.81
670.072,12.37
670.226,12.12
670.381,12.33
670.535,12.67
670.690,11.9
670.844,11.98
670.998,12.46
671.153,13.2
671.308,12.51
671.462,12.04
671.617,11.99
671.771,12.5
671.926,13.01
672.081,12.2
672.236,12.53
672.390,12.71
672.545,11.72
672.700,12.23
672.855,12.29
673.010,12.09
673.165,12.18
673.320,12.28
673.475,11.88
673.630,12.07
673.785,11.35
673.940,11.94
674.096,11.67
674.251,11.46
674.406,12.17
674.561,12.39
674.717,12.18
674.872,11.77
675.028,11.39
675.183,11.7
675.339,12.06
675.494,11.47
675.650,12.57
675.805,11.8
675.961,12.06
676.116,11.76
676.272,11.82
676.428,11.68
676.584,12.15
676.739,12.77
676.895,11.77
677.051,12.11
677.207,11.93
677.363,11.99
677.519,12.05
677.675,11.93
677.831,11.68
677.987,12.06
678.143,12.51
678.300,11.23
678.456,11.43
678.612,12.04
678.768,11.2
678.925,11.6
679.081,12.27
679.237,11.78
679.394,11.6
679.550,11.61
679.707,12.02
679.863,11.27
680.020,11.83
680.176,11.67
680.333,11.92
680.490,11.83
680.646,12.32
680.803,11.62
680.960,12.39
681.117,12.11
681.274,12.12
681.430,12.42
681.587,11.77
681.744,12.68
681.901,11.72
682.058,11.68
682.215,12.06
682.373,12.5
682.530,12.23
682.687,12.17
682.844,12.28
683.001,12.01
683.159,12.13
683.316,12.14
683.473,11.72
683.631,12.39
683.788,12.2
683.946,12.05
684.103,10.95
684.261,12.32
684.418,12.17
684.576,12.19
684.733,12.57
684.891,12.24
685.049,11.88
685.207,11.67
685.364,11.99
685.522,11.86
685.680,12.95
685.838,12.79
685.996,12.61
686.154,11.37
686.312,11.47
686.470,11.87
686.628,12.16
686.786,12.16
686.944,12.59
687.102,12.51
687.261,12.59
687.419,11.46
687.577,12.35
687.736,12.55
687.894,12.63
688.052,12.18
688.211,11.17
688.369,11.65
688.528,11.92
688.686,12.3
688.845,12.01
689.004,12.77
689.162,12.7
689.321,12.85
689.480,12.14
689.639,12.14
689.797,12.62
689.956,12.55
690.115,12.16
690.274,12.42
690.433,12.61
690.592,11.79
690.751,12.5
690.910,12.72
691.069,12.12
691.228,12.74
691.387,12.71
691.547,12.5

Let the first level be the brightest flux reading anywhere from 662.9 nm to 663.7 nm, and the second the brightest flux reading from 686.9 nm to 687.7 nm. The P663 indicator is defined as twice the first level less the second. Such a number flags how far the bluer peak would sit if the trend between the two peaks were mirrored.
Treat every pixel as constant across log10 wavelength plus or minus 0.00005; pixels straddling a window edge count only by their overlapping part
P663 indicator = 12.1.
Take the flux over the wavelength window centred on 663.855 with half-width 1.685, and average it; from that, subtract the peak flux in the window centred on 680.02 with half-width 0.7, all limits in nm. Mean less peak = -0.26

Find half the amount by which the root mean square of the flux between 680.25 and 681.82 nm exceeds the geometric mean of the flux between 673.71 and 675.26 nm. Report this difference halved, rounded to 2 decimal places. 0.16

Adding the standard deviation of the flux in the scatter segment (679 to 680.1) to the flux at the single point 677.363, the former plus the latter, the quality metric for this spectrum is 12.3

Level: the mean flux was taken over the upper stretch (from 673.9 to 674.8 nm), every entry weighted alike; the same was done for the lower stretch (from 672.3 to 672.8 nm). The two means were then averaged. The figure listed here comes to 12.1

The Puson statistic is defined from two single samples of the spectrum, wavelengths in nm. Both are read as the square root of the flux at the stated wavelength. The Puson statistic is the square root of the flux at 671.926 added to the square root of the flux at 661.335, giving 7.28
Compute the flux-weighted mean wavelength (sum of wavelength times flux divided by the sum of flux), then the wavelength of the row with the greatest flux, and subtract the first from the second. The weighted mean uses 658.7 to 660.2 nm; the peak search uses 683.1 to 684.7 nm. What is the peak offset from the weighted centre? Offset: 24.21 nm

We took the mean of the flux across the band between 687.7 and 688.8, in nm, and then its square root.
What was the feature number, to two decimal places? 3.47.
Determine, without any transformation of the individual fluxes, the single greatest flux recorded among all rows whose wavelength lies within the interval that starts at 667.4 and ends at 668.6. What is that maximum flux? 12.91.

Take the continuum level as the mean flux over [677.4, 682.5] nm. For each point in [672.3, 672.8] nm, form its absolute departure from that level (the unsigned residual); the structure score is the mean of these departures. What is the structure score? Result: 0.44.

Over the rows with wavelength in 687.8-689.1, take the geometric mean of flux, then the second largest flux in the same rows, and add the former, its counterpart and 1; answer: 25.7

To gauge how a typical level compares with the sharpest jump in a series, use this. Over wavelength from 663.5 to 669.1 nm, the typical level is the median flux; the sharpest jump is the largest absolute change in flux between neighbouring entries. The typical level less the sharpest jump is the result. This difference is 10.87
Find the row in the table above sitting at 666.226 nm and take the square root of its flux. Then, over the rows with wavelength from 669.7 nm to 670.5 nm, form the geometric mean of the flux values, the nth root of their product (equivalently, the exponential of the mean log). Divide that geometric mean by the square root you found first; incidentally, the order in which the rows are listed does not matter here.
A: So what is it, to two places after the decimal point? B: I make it 3.54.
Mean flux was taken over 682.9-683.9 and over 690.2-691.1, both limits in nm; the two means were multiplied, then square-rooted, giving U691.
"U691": 12.2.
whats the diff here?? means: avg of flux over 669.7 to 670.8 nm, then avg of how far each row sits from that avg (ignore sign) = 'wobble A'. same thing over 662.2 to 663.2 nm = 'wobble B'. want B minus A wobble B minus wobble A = 0.39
